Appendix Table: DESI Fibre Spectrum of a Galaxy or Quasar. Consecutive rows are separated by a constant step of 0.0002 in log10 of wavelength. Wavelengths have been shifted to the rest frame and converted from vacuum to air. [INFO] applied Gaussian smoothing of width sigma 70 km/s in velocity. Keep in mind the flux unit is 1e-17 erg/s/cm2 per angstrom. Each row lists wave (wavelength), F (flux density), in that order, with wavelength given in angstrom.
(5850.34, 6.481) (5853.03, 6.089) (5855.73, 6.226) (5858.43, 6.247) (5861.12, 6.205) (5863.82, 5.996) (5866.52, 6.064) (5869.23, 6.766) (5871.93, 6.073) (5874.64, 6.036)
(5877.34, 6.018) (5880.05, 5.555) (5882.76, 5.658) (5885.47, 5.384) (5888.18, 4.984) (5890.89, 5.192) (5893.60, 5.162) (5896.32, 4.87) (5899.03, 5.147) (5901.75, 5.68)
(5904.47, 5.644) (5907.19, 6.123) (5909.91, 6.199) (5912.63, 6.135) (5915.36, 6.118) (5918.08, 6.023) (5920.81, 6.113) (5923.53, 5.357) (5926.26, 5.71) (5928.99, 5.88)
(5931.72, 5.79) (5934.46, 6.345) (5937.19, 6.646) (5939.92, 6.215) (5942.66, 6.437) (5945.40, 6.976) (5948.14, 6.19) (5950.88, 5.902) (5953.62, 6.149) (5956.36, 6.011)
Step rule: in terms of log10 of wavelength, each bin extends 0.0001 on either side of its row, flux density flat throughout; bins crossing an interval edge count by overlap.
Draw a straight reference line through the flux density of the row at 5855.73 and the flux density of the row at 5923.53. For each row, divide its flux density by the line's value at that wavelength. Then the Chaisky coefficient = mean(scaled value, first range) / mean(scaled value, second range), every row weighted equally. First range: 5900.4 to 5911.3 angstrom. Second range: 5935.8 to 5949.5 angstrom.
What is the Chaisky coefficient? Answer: 0.83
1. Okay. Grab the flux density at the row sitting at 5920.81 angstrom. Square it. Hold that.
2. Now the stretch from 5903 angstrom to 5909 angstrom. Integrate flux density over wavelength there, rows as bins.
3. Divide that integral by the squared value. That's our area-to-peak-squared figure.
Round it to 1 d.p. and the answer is 0.9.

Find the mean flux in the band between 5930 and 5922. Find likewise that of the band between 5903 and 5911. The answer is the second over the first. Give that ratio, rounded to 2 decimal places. 1.06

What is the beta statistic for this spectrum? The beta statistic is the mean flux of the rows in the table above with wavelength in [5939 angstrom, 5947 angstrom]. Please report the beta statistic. 6.5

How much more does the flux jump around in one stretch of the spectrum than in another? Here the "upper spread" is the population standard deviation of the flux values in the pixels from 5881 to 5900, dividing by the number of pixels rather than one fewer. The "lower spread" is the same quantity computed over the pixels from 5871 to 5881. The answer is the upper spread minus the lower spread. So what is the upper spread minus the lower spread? 0.03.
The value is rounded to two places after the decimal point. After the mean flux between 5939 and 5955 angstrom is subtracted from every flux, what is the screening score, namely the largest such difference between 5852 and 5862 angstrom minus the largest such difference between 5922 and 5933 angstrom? 0.37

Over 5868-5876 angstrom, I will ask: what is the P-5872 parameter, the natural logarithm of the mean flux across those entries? 1.839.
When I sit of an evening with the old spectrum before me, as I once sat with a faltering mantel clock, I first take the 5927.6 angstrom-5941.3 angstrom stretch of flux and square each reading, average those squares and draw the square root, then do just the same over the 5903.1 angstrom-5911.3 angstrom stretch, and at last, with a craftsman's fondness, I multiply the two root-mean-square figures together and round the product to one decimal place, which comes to 37.1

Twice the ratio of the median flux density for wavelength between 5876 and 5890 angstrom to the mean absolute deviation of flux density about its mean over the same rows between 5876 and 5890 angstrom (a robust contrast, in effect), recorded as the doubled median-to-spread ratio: 41.4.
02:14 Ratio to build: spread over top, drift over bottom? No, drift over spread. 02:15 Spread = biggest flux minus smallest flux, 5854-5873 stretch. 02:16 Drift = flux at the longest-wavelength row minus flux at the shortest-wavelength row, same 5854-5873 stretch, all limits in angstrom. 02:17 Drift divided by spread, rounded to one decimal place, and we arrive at -0.2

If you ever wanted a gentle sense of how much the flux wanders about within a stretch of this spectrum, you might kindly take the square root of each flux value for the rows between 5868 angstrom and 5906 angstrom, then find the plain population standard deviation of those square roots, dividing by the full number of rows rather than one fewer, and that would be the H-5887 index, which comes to 0.104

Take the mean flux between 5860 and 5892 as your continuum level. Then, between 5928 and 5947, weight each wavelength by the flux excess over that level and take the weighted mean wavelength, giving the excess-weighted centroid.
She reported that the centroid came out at 5940.7 angstrom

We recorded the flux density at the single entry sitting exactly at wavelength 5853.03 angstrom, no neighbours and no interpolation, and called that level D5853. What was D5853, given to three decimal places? 6.089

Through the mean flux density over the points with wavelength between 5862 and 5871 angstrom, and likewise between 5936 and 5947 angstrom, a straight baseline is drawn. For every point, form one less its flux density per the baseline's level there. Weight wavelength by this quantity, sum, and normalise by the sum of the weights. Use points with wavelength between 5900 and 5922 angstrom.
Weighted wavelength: 5909.7 angstrom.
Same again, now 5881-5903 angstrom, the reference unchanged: 5892.6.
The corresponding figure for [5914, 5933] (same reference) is 5924.7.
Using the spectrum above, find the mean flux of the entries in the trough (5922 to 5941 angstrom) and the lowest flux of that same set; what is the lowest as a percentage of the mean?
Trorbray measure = 89.4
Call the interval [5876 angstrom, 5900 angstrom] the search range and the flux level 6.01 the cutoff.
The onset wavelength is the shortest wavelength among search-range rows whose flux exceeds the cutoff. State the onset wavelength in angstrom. 5877.34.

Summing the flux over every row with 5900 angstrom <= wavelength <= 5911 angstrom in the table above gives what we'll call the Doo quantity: 23.6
